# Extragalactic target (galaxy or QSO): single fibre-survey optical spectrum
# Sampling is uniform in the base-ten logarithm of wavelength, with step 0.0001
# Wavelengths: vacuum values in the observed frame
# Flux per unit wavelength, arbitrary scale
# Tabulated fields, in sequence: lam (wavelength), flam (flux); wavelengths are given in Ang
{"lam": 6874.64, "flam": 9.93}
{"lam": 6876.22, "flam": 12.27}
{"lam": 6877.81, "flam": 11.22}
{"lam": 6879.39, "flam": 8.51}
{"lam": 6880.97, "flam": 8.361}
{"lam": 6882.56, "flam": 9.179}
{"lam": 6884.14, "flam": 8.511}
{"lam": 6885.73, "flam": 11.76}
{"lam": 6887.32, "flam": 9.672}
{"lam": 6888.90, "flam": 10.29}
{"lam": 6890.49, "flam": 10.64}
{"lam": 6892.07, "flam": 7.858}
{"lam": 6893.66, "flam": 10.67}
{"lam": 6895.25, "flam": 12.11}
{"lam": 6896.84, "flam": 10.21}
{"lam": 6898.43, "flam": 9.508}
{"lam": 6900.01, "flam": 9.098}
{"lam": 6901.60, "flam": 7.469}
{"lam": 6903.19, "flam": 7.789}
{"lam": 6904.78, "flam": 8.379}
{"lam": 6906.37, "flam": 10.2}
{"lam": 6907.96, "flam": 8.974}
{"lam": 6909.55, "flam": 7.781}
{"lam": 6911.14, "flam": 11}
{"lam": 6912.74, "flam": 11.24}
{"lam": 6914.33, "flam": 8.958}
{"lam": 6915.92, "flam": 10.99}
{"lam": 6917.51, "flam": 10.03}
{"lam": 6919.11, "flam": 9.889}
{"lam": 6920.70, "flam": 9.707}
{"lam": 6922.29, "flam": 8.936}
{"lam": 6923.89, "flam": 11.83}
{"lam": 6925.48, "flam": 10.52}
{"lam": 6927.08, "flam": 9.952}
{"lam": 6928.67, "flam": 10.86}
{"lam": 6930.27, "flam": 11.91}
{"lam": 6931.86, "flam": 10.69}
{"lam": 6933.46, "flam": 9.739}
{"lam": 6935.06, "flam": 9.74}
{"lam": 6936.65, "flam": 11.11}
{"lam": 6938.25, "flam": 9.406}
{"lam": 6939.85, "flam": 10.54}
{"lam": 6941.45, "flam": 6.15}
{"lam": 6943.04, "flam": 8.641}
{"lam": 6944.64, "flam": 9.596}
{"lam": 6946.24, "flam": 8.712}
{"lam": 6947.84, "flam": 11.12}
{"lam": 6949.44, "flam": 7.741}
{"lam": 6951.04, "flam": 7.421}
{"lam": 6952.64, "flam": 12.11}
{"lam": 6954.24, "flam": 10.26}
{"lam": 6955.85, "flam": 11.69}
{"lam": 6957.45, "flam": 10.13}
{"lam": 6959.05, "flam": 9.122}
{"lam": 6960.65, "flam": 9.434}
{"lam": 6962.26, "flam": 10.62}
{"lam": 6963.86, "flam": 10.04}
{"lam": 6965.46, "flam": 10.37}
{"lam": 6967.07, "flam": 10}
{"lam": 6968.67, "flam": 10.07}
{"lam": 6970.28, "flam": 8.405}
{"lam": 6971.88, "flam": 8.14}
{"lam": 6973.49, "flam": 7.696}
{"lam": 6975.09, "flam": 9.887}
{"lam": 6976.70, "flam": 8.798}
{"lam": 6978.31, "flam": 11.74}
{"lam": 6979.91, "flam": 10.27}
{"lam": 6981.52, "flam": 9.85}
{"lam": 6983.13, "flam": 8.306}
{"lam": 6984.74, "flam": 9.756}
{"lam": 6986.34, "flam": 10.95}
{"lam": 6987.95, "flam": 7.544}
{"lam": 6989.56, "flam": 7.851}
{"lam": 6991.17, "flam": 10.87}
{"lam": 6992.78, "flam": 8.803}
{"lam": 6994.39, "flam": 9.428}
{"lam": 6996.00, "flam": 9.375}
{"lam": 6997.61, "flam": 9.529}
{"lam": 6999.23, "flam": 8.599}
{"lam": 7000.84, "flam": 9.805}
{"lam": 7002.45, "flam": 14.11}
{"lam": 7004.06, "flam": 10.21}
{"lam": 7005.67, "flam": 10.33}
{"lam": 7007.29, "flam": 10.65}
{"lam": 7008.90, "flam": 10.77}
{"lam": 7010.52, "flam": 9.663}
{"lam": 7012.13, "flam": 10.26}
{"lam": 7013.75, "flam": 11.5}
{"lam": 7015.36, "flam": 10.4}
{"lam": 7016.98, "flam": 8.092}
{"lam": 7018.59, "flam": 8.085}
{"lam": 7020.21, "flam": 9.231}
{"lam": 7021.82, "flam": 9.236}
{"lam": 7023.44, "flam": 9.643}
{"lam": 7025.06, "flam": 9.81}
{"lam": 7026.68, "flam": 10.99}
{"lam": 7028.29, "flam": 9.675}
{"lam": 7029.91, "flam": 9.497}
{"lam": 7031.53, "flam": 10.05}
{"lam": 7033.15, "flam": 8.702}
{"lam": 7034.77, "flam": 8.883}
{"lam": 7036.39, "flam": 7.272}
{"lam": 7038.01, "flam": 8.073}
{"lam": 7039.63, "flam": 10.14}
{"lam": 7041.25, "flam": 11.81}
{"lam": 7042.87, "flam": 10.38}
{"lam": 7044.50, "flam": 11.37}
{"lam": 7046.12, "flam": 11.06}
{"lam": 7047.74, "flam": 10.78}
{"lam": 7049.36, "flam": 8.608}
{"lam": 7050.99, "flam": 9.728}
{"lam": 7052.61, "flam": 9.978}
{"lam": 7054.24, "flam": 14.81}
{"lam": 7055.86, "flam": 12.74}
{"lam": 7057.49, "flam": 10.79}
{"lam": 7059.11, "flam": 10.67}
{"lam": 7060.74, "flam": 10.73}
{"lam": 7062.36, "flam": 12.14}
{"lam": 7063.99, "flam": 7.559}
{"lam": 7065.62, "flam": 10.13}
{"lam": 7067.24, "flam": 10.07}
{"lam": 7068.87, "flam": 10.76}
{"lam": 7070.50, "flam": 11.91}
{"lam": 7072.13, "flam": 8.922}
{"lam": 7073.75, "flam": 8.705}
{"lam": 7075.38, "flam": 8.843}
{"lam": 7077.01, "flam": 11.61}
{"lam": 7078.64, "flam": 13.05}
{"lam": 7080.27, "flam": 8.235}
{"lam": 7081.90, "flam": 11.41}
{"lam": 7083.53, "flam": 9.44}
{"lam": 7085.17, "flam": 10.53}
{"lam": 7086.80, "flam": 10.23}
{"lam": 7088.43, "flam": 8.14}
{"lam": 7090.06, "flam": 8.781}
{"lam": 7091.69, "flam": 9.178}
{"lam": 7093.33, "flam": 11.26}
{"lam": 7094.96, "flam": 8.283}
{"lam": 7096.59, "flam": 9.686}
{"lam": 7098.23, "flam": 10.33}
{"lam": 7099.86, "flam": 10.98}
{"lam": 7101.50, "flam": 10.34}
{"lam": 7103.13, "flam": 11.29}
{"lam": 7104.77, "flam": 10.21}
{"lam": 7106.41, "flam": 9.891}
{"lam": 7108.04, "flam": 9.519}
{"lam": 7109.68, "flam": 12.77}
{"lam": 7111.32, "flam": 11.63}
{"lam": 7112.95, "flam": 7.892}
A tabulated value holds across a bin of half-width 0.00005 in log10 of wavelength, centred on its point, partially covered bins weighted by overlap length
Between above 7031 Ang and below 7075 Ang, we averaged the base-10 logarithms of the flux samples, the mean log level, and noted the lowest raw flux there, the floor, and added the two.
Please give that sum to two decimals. 8.28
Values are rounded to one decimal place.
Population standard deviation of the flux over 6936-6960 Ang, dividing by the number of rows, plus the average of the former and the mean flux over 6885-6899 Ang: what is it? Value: 7.6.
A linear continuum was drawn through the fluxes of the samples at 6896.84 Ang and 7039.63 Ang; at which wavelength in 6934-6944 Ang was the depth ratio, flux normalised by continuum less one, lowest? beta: 6941.45 Ang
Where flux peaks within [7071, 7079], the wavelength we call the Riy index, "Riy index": 7078.64 Ang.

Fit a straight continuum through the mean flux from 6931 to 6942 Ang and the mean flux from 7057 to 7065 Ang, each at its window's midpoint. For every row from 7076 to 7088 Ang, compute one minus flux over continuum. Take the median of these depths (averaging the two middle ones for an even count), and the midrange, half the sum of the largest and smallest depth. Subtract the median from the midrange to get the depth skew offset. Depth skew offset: -0.014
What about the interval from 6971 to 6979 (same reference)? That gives -0.093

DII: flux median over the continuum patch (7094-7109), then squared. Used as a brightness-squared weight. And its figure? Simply 104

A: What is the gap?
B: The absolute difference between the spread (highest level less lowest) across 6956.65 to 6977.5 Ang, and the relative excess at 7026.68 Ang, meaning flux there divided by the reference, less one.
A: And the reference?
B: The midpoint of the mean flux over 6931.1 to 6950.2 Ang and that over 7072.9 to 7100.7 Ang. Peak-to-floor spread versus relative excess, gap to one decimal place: 2.8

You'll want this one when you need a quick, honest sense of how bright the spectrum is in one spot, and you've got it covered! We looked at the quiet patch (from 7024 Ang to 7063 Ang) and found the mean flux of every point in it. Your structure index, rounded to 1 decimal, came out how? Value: 10.4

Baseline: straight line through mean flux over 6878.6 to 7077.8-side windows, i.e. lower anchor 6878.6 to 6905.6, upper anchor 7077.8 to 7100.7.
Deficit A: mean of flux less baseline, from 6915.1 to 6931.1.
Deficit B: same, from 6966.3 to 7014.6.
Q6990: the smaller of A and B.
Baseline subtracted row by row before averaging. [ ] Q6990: 0.08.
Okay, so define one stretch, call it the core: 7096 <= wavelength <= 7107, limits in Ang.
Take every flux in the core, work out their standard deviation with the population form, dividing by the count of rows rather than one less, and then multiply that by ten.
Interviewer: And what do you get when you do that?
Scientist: 5.3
